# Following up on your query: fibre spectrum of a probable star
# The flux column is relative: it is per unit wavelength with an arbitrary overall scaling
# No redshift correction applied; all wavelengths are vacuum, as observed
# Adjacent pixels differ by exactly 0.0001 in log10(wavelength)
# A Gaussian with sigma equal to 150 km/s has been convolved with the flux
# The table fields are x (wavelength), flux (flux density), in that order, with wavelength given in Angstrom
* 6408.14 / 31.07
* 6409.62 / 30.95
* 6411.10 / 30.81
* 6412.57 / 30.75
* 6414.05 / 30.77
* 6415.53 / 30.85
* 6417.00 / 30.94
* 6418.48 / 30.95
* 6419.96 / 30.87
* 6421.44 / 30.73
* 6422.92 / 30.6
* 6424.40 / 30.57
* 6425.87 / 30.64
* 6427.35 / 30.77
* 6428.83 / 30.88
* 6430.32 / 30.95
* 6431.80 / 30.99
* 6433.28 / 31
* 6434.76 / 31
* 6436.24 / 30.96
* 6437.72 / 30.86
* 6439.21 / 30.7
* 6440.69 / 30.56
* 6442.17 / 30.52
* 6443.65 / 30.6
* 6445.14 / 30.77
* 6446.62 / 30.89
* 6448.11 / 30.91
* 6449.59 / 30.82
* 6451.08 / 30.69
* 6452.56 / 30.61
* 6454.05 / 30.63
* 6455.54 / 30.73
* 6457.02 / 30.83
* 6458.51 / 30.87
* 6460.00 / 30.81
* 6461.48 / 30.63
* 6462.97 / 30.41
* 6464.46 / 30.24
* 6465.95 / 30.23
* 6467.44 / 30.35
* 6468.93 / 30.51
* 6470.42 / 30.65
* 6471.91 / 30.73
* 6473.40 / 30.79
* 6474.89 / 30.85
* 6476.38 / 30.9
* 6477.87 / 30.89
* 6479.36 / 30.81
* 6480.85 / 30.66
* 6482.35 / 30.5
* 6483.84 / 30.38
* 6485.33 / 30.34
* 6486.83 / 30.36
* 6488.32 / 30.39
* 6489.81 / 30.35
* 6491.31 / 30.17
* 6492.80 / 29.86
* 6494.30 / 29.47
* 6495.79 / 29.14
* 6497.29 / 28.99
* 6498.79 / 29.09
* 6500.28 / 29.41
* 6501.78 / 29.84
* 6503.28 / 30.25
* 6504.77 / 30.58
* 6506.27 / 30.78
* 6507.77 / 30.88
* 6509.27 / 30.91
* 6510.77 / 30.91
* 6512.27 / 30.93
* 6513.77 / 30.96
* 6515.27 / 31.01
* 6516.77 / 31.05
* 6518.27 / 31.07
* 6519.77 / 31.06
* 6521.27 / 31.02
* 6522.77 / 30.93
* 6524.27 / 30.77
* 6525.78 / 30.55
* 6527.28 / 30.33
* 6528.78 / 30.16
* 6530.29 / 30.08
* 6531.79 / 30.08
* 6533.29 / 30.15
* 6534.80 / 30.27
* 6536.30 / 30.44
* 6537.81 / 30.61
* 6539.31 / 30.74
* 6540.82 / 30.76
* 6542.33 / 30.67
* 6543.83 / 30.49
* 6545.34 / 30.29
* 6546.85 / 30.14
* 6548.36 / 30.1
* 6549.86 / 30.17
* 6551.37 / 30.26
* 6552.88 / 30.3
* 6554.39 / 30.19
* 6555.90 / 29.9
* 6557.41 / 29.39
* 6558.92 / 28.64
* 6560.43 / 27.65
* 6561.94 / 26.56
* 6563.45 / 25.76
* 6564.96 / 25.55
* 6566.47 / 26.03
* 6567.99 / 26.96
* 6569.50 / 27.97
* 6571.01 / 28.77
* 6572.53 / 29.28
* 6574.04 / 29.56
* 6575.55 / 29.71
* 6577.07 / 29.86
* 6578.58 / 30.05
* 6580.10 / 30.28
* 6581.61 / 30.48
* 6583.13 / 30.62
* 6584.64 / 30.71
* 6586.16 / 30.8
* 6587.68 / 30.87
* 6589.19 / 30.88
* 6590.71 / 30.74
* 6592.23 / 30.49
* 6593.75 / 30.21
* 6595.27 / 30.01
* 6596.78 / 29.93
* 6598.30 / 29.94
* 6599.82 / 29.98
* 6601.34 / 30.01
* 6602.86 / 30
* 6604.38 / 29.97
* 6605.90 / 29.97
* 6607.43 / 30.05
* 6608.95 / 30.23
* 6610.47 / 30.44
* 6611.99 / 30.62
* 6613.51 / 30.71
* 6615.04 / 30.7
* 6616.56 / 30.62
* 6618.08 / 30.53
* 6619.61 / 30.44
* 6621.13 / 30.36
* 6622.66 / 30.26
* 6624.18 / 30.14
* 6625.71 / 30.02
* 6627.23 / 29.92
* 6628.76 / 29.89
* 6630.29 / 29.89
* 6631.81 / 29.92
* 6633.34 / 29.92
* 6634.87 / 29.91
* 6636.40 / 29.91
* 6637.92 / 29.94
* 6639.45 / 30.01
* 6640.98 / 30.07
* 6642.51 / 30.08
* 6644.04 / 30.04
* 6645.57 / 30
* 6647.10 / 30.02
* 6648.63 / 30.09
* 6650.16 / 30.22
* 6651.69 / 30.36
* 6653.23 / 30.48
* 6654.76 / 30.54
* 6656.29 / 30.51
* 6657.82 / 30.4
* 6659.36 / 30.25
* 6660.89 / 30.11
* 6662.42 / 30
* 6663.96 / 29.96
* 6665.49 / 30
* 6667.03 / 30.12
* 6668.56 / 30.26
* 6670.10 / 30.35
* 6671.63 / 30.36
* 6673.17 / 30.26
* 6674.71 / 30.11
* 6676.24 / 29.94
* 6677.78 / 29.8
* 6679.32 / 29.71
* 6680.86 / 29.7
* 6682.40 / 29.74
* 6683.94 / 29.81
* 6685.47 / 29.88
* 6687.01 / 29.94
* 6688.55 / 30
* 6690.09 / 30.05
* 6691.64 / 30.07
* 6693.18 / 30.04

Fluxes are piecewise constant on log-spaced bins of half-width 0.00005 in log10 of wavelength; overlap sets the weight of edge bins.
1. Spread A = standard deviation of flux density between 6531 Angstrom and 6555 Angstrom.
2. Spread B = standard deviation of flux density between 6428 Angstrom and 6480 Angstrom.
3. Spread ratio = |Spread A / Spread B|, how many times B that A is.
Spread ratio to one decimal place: 1.1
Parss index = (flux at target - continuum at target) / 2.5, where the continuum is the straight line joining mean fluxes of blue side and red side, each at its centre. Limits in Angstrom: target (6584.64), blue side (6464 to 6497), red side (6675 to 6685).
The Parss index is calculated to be 0.25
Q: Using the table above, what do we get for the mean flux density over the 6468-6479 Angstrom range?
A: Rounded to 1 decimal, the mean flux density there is 30.8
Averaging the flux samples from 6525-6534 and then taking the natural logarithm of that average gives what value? 3.41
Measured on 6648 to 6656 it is 3.41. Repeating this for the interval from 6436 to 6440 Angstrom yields 3.43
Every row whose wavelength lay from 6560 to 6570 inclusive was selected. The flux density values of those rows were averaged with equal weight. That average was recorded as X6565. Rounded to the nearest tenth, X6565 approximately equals 26.6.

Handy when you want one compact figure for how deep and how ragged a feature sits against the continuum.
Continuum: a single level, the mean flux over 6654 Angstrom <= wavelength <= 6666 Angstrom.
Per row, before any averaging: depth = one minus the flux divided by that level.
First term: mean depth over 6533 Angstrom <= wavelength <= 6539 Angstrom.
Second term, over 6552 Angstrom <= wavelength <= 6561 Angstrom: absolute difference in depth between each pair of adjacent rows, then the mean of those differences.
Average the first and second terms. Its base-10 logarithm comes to -2.2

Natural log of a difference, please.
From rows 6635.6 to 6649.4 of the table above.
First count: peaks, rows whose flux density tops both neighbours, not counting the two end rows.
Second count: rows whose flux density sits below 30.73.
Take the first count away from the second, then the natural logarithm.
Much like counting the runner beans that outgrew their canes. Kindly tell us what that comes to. 2.08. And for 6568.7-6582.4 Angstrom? 2.20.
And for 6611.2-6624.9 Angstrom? 2.08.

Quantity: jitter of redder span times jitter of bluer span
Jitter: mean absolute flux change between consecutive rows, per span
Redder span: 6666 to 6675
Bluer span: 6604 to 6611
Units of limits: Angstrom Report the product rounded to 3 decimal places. 0.012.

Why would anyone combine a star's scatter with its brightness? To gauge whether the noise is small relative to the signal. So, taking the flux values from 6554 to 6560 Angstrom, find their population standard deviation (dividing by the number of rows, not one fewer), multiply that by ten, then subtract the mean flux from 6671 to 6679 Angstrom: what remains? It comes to -24.2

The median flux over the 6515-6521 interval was 31.1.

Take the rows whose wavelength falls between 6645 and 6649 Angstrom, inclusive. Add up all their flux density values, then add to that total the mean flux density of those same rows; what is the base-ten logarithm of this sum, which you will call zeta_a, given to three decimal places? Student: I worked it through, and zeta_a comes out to 2.080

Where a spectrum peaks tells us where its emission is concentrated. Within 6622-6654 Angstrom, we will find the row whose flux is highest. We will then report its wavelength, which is 6653.23 Angstrom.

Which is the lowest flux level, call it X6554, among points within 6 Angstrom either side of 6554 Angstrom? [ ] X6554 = 28.64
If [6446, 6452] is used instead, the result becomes 30.69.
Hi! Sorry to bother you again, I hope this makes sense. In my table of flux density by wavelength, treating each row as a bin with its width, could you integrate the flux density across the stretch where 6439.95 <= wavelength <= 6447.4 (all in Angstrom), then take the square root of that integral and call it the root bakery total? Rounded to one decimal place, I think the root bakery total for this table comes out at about 15.1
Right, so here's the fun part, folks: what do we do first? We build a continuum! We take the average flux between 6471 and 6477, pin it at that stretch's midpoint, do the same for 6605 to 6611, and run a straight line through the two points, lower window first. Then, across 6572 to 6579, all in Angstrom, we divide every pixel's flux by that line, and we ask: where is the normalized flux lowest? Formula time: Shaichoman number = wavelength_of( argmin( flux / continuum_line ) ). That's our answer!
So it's 6572.53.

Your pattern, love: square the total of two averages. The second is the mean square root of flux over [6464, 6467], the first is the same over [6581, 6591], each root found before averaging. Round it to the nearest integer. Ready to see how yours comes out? 122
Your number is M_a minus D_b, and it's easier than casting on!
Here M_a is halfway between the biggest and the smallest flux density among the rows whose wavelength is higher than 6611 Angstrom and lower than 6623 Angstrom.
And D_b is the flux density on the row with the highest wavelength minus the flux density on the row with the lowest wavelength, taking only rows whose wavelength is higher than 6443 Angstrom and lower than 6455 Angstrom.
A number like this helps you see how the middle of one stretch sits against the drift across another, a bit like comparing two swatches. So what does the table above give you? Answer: 30.5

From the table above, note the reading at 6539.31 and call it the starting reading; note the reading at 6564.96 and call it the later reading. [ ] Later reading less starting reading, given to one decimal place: -5.2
